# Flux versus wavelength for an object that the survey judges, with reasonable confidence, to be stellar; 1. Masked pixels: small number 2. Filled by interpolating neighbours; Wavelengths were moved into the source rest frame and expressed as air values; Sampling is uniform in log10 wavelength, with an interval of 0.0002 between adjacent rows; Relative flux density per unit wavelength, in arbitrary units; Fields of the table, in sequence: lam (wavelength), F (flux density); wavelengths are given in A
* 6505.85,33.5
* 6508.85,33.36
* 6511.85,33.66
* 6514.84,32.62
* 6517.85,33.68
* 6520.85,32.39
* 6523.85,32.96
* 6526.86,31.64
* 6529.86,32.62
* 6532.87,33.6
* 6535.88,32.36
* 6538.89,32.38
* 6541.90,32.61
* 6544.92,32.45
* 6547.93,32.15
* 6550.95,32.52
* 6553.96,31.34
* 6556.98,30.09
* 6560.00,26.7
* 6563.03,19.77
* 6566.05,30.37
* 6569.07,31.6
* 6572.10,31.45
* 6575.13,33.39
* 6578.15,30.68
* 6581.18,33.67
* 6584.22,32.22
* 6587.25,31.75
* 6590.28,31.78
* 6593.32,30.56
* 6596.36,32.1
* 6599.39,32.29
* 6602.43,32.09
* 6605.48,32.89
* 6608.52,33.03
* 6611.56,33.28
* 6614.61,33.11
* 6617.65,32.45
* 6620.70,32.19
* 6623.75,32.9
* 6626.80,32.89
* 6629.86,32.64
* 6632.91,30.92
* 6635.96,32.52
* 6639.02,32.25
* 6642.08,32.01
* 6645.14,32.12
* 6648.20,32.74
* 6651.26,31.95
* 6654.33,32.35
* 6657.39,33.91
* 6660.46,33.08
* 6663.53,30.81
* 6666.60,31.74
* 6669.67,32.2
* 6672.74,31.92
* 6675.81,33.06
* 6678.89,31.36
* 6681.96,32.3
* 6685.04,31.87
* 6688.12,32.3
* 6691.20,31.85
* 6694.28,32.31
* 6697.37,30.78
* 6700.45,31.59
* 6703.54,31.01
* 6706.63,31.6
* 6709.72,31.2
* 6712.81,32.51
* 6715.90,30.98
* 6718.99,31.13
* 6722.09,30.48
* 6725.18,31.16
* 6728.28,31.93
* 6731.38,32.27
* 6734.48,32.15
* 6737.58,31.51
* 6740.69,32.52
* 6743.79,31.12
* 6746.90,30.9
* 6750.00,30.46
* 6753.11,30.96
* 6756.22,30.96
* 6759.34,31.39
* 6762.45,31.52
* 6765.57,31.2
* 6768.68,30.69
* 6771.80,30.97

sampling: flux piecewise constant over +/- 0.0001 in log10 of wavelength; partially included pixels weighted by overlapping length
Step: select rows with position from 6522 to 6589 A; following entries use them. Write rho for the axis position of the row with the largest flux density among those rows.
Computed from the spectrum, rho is 6581.18 A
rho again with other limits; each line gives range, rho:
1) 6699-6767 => 6740.69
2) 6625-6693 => 6657.39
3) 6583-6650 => 6611.56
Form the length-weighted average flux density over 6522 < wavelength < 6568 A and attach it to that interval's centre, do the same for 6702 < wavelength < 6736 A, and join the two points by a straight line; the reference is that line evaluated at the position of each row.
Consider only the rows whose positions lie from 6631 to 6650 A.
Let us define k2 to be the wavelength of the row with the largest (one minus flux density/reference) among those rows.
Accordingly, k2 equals 6632.91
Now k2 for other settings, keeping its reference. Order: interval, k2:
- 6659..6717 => 6697.37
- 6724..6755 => 6750.00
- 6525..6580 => 6563.03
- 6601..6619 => 6602.43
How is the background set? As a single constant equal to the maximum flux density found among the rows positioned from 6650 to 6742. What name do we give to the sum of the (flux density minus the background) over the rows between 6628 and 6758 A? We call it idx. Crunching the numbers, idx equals -89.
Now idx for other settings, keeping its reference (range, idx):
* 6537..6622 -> -69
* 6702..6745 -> -33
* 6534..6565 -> -37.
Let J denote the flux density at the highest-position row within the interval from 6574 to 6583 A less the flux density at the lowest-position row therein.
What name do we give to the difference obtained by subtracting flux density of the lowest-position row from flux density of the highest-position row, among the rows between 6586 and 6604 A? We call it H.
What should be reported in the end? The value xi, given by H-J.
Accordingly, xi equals 0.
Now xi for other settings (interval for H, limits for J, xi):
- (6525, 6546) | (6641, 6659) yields -1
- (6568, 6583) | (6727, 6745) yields 3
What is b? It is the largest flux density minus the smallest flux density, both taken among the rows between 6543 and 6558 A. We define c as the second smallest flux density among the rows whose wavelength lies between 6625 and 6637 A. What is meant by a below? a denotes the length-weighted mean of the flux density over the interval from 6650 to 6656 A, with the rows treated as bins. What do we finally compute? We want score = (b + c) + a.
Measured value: 67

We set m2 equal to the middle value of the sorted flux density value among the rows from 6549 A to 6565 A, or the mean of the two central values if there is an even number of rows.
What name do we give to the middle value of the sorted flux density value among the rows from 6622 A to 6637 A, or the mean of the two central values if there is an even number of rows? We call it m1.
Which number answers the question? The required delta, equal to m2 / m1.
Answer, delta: 0.922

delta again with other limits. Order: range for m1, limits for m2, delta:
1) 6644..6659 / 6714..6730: 0.962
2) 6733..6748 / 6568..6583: 1.003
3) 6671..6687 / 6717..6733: 0.976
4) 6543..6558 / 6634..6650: 1.003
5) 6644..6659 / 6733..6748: 0.974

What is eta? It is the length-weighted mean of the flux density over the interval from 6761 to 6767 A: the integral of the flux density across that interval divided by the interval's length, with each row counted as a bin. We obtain 31.3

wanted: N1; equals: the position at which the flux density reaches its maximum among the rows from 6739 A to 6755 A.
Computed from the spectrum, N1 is 6740.69 A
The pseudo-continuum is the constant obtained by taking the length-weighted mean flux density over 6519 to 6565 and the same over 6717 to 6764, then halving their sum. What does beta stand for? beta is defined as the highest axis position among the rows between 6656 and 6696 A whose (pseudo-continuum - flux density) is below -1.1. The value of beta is 6694.28 A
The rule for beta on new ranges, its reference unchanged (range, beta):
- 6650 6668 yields 6660.46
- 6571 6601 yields 6581.18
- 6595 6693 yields 6675.81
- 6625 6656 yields 6654.33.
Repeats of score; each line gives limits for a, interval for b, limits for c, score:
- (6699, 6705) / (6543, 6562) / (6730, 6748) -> 68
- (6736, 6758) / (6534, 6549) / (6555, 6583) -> 58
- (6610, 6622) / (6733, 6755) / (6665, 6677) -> 67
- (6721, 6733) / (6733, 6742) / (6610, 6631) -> 65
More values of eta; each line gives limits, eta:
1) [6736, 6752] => 31.3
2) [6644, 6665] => 32.4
